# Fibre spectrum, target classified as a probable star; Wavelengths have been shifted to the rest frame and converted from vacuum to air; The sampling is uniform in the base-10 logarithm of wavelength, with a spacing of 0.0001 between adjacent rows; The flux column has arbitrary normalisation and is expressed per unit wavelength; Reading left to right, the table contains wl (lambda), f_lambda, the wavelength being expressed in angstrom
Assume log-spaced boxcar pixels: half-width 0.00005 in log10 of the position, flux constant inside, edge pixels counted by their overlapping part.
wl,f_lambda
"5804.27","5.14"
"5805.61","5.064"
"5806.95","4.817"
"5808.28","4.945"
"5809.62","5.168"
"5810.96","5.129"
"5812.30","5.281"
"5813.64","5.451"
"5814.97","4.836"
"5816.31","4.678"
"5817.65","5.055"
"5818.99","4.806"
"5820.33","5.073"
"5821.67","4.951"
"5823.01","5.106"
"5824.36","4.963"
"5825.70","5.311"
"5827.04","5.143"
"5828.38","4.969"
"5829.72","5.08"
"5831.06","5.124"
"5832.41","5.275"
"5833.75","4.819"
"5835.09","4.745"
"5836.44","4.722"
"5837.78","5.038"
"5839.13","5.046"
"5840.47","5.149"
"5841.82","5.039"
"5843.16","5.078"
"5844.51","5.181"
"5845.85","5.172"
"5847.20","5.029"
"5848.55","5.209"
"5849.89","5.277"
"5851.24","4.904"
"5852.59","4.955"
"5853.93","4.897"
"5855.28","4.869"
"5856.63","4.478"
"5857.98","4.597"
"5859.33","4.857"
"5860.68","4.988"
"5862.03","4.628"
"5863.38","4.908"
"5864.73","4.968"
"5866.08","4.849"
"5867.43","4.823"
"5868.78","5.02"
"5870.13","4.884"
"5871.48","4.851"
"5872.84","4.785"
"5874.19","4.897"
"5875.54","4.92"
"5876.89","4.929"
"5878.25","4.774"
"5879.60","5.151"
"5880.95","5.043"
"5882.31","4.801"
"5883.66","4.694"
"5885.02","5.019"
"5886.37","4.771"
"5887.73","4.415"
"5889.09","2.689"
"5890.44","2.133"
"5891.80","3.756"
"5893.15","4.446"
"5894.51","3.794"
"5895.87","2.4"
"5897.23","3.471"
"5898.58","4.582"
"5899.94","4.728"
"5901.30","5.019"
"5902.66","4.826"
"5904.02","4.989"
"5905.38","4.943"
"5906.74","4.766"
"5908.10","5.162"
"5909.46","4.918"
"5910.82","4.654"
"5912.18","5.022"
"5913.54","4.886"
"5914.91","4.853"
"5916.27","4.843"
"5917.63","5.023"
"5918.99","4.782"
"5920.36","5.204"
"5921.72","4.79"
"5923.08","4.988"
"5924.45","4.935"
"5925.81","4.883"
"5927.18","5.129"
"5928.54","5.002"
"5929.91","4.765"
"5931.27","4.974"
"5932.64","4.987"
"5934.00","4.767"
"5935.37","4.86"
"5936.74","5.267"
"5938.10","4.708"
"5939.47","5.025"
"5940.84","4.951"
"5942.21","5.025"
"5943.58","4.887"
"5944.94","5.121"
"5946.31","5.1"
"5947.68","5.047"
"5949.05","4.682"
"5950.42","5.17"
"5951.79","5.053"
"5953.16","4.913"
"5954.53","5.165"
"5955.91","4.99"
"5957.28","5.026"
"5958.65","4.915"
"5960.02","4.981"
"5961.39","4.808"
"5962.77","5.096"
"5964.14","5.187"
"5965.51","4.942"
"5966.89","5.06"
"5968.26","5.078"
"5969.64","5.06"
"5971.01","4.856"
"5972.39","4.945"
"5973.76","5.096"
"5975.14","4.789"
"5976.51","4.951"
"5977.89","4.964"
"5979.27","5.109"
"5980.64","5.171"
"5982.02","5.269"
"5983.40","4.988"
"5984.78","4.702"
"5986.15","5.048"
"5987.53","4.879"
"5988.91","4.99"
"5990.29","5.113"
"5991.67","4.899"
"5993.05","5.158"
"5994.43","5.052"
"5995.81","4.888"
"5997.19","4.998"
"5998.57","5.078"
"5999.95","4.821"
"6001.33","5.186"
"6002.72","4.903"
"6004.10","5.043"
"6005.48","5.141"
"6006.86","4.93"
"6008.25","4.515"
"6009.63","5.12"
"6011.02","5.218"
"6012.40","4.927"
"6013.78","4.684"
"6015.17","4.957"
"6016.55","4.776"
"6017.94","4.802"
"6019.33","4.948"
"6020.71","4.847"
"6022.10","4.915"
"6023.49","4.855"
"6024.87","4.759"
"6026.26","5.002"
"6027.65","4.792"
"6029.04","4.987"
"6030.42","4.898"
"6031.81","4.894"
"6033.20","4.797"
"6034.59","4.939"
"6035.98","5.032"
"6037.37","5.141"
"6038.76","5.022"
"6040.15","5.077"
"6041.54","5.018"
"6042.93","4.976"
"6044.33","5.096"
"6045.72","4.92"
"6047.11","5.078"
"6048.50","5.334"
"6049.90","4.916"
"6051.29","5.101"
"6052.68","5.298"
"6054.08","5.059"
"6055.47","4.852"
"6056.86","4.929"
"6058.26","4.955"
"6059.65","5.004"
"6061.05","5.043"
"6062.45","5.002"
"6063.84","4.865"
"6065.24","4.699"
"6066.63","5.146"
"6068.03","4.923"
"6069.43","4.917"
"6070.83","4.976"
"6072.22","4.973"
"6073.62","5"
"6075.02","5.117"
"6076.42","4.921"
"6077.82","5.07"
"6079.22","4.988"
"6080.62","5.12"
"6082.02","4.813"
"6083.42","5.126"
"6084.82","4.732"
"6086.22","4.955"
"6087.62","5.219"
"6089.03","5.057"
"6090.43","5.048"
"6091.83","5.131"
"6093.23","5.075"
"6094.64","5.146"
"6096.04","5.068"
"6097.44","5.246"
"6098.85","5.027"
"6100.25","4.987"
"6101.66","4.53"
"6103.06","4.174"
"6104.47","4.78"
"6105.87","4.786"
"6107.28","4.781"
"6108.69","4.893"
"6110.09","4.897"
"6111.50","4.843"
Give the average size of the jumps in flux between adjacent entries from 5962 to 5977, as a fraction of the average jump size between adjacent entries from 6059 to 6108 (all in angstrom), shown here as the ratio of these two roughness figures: 0.84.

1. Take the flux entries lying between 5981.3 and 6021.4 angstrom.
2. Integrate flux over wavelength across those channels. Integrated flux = 199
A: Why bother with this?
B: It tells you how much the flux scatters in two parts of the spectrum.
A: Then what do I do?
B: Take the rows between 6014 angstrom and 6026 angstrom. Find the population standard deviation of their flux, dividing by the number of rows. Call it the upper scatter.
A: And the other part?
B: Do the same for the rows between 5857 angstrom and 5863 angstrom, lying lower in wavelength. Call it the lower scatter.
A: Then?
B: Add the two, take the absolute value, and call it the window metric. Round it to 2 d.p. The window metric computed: 0.23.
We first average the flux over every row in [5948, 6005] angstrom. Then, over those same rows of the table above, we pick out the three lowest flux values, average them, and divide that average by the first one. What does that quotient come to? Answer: 0.945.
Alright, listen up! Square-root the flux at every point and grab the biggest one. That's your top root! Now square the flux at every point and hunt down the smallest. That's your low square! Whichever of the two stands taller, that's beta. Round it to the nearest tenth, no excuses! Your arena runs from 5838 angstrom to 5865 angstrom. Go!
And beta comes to 20.1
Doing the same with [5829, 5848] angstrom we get 22.3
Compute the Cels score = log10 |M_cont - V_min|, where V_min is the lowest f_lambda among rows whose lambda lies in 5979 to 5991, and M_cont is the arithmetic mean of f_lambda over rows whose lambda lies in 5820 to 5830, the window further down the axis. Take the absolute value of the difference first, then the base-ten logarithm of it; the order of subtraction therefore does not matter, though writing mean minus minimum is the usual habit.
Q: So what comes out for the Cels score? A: -0.43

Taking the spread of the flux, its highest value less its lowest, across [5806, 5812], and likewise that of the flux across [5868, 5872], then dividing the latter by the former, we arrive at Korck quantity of 0.5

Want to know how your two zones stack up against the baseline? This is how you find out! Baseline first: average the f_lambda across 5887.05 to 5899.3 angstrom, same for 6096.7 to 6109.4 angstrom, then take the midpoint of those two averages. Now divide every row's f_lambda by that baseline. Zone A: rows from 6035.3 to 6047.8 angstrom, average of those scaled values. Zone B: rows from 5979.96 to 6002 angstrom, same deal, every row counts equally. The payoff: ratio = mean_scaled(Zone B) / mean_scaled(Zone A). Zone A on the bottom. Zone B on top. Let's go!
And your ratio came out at 1.00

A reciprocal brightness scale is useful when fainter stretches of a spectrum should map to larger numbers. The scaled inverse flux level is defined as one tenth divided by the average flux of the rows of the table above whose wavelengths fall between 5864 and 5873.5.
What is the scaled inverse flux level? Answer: 0.0205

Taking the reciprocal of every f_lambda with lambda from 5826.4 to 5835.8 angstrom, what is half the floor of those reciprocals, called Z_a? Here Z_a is 0.095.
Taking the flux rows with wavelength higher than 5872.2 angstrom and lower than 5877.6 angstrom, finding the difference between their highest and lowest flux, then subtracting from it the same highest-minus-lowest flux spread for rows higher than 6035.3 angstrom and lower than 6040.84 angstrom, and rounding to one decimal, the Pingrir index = 0.0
